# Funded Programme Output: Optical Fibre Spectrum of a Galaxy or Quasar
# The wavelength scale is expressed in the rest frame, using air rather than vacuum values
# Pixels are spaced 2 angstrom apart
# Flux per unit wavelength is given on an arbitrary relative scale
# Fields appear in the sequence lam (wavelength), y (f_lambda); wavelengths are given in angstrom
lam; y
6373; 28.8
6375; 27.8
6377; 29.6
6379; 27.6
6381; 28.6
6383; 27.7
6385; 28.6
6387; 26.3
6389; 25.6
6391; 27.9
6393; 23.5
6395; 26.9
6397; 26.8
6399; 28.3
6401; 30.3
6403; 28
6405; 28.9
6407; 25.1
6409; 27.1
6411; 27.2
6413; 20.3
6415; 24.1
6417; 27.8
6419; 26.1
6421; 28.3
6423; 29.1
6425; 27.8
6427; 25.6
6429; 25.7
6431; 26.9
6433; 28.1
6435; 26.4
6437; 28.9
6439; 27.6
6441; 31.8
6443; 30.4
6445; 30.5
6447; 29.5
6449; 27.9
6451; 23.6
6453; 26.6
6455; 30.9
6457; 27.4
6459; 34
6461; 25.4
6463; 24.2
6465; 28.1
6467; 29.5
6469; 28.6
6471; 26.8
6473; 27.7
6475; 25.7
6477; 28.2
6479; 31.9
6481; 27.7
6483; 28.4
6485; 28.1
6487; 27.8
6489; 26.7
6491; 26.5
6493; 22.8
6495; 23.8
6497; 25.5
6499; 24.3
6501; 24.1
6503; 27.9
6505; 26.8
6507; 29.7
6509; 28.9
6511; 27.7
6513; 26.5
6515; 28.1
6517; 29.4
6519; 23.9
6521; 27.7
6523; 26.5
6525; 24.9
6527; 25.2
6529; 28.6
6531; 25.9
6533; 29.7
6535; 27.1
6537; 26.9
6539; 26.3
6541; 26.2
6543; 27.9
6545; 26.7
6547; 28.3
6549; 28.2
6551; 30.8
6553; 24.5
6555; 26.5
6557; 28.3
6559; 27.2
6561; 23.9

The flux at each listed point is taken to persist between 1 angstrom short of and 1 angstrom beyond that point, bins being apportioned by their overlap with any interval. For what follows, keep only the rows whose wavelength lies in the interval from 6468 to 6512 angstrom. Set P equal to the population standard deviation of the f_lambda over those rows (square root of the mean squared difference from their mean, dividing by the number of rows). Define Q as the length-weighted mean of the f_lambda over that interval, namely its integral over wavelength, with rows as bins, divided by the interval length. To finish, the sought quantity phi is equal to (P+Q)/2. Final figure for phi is 14.6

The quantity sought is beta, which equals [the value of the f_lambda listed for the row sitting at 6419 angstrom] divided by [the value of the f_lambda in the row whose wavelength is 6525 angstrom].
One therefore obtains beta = 1.05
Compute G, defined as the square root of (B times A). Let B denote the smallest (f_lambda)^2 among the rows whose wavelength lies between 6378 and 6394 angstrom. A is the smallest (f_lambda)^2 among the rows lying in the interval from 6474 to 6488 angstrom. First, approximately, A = 660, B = 552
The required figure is 604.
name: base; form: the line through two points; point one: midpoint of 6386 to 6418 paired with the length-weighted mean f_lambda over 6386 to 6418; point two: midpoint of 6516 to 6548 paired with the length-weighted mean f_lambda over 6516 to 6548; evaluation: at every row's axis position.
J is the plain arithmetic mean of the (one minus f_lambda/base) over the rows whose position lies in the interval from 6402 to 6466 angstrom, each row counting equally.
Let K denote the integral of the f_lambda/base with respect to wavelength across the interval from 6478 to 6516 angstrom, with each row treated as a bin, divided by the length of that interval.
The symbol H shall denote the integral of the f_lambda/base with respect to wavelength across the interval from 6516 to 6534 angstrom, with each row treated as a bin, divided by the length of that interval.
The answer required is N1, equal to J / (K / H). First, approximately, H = 1.00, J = -0.032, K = 1.007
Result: -0.032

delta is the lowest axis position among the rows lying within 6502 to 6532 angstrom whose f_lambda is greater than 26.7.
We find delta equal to 6503 angstrom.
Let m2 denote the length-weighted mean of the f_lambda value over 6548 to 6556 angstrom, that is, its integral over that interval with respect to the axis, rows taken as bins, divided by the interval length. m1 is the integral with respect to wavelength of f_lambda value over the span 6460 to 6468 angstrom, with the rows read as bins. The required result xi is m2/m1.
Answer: 0.128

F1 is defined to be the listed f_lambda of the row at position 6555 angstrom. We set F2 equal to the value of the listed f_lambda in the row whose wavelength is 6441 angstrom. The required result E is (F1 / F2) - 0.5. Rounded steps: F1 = 26.5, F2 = 31.8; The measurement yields 0.33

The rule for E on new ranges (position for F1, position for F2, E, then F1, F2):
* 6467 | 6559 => 0.58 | 29.5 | 27.2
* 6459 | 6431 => 0.76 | 34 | 26.9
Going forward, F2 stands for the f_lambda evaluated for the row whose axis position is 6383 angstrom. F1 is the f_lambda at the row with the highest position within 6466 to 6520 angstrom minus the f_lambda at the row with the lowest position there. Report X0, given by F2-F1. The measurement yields 33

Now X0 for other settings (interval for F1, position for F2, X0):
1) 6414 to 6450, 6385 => 25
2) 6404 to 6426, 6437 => 30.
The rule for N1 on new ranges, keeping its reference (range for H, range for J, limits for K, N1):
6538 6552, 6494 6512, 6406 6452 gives 0.012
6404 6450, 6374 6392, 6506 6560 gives -0.050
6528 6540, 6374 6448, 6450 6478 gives -0.035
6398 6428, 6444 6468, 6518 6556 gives -0.055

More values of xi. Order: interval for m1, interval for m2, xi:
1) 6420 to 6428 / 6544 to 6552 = 0.129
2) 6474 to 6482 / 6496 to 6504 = 0.112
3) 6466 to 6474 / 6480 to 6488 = 0.124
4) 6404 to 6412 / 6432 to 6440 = 0.128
